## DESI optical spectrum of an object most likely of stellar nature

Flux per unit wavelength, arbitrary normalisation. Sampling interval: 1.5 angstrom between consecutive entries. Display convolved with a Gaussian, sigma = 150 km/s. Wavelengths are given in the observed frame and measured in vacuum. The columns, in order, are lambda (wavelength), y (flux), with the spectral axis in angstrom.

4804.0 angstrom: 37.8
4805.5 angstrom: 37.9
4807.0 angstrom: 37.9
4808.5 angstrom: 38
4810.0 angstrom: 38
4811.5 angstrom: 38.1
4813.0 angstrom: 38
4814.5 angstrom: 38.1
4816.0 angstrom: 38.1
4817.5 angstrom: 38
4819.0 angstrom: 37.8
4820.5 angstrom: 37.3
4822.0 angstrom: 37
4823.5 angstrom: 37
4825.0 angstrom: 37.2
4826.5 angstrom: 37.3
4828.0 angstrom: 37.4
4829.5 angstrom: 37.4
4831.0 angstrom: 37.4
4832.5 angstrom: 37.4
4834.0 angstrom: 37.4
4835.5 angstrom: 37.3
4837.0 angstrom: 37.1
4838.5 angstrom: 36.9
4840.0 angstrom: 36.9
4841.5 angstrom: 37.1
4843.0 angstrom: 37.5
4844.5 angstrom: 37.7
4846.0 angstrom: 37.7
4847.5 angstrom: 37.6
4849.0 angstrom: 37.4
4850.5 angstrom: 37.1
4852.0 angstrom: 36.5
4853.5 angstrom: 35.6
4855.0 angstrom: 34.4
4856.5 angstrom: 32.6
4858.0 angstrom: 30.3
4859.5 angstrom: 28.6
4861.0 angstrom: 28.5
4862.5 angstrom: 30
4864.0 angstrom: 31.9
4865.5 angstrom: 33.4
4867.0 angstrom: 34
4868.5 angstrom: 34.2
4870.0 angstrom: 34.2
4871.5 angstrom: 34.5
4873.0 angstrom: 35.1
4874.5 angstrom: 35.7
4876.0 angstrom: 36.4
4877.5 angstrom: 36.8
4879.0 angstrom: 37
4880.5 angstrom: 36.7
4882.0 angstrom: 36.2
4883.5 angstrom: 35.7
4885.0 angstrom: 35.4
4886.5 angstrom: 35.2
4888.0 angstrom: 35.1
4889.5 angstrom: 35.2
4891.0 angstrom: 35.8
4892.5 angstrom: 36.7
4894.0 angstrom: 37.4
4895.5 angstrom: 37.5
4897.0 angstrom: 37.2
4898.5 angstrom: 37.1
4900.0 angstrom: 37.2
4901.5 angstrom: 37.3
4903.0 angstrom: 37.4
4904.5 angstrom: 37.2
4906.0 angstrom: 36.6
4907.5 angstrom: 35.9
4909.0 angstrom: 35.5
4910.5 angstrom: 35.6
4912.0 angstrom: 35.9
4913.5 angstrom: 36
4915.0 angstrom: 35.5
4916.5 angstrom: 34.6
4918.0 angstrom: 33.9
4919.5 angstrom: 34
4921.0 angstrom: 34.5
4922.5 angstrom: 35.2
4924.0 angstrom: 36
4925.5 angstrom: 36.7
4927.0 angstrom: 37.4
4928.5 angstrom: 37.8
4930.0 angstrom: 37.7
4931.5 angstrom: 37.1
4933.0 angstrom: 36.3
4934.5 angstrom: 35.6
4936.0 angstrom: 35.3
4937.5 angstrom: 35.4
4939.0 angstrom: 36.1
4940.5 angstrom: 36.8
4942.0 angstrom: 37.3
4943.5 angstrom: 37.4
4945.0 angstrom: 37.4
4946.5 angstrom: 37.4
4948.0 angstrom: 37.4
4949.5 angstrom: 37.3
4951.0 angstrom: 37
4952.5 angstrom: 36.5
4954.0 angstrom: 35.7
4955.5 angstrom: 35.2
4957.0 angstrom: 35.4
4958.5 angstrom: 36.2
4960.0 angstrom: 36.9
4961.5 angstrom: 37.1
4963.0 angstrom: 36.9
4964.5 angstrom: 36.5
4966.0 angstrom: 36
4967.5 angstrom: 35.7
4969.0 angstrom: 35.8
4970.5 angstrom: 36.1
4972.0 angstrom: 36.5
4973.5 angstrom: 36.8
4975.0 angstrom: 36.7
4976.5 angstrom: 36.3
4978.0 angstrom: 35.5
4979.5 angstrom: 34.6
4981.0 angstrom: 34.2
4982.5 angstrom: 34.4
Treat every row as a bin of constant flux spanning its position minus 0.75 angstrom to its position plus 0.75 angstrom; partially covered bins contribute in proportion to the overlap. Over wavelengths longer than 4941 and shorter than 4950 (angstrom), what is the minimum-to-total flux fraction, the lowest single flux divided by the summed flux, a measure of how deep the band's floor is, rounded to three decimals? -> 0.166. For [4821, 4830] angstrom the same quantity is 0.166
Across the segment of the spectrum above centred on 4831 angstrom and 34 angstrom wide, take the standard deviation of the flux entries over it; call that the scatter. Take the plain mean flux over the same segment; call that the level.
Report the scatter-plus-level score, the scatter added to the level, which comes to 37.8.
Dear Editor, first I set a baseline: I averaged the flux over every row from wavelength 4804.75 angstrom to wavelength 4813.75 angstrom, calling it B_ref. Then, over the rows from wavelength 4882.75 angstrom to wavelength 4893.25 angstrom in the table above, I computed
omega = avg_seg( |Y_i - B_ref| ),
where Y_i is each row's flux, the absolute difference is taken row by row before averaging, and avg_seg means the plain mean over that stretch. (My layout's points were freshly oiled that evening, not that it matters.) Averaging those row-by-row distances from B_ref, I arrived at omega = 2.4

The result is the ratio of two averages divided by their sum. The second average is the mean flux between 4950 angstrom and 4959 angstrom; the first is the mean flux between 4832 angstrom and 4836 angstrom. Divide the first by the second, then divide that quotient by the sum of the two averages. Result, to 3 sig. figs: 0.0141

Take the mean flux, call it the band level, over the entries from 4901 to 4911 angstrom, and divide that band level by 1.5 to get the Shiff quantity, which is 24.3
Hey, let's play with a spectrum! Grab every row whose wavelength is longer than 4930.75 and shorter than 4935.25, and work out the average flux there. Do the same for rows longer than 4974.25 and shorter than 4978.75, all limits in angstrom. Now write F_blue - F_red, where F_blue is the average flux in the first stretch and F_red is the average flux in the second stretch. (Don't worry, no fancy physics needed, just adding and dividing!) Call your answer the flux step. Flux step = 0.2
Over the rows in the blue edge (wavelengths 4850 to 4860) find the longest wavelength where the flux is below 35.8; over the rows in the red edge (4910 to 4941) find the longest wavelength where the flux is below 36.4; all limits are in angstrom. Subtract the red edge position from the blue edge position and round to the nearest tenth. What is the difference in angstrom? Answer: -79.5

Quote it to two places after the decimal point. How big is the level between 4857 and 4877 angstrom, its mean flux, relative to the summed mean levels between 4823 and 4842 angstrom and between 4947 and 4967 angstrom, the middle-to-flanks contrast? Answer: 0.45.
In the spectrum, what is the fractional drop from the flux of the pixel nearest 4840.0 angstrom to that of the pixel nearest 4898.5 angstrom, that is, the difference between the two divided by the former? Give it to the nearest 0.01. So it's -0.01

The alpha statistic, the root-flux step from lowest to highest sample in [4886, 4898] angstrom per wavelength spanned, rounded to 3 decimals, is 0.016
